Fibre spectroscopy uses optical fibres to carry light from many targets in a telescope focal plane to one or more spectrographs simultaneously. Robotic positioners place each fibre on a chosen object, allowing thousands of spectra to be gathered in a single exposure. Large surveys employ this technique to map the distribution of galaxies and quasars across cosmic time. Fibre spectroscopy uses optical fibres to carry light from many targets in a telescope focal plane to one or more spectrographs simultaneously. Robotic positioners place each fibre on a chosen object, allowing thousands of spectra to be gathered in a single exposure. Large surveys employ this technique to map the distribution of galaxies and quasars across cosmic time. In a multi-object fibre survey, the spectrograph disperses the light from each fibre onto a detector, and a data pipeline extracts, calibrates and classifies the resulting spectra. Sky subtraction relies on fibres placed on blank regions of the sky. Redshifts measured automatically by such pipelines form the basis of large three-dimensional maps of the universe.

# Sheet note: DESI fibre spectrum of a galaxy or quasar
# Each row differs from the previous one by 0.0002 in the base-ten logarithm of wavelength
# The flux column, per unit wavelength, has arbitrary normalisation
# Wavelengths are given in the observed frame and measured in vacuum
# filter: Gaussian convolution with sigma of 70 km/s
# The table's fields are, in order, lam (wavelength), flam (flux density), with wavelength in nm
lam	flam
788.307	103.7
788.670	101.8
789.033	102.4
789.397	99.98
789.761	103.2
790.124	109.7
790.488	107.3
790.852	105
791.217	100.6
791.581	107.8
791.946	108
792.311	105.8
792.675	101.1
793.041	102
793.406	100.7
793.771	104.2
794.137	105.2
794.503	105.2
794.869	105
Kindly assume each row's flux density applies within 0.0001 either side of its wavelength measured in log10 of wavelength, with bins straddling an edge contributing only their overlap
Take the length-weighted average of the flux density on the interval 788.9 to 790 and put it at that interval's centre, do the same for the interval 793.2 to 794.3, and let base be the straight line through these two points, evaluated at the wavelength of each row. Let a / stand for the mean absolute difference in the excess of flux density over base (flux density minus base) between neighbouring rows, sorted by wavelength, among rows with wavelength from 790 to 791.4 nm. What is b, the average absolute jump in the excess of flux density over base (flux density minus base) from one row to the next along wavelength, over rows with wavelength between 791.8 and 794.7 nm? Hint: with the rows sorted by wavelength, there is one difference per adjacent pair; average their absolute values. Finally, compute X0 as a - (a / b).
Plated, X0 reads 1.5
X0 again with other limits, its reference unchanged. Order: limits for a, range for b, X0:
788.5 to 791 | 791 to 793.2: 1.9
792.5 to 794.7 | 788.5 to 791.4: 0.9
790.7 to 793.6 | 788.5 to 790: 1.5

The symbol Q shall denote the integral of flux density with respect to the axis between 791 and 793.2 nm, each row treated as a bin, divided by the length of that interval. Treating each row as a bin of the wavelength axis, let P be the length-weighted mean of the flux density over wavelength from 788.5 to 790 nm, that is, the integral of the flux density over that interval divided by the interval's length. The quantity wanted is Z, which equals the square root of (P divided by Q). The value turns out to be 0.99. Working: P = 102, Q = 104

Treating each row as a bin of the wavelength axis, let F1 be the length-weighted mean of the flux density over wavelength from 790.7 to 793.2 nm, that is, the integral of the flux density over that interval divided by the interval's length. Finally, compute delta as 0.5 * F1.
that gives 52.2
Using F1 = 104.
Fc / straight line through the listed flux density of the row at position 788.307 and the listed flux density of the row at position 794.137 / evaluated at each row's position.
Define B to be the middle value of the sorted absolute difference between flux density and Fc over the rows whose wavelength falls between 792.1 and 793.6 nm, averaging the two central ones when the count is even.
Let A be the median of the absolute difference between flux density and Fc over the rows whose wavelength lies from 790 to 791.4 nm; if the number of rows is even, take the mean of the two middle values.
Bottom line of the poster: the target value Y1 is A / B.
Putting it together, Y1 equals 1.0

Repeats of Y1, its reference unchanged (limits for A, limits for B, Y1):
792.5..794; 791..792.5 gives 1.0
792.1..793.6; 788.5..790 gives 1.9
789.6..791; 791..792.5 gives 0.6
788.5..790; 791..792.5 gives 0.5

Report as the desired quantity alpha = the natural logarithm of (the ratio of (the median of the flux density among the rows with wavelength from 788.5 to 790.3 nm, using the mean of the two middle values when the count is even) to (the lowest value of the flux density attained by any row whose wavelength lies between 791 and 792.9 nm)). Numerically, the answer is 0.018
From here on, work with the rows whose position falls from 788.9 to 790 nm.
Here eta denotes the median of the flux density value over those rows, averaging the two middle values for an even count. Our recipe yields 102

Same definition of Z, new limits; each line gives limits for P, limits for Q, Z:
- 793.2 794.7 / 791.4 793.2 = 0.99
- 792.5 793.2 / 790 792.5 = 0.98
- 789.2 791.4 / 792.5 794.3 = 1.01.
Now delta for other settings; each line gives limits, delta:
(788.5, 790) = 51.1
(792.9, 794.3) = 51.5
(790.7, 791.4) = 51.3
